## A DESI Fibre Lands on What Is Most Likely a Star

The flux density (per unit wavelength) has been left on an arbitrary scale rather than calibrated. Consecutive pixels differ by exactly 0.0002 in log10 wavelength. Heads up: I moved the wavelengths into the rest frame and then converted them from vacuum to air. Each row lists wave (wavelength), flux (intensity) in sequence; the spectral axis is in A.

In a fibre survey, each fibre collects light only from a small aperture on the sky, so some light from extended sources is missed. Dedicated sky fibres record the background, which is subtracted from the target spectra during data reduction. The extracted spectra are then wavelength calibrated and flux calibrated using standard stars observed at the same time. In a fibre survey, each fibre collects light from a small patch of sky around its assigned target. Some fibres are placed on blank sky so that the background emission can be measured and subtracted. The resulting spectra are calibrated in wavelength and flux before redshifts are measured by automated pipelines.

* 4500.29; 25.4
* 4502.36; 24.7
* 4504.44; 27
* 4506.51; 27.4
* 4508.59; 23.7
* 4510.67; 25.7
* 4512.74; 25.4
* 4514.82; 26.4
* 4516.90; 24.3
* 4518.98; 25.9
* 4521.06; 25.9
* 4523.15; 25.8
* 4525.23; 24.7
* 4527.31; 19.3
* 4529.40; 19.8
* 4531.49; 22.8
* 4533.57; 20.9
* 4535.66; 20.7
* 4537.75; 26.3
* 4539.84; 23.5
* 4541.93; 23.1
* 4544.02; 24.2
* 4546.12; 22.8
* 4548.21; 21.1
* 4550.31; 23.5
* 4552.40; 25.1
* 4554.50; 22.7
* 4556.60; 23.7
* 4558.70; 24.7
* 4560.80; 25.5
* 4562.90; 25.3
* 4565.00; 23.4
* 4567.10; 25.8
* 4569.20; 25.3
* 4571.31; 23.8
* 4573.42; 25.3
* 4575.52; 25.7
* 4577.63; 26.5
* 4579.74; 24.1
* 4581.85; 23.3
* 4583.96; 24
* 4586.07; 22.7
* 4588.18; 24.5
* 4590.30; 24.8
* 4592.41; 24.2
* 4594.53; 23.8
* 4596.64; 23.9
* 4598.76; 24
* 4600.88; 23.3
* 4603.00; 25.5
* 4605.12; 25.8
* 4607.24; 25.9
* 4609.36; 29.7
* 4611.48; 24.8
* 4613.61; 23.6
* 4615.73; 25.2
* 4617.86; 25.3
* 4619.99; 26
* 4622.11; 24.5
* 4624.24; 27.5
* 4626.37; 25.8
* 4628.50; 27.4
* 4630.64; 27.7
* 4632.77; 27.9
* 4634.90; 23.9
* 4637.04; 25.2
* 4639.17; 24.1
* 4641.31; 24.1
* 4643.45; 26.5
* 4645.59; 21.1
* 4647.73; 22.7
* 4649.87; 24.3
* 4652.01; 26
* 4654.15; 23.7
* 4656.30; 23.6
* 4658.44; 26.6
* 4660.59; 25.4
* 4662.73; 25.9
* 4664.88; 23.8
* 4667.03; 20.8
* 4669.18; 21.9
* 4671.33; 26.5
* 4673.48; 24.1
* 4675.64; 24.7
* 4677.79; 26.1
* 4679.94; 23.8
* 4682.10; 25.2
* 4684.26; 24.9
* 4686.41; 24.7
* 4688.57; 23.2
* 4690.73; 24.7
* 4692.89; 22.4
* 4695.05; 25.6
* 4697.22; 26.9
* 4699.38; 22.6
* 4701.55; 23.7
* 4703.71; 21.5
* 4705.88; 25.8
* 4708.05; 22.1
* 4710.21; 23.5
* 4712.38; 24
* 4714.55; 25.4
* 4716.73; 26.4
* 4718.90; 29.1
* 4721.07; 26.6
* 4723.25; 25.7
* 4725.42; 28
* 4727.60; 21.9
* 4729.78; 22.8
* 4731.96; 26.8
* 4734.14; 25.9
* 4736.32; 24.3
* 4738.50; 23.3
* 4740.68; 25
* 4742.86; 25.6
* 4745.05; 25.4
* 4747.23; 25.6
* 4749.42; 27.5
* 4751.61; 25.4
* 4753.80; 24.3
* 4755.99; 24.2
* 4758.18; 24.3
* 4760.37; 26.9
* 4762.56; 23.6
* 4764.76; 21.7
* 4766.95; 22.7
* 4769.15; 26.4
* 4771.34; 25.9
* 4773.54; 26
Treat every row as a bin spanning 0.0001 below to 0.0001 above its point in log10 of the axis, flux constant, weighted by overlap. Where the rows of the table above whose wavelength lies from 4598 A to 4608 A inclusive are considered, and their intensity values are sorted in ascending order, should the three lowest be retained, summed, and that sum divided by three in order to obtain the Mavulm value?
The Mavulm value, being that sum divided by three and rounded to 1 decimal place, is 24.3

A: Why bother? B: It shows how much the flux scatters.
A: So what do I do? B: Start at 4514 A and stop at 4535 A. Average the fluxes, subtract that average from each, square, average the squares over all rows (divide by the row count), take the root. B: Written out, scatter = 2.6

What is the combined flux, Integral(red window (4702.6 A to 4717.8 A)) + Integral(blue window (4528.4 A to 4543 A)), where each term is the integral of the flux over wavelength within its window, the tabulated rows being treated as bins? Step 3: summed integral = 694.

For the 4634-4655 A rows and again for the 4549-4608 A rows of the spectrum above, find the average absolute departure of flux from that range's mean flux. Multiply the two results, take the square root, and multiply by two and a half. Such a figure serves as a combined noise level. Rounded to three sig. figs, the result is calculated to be 2.46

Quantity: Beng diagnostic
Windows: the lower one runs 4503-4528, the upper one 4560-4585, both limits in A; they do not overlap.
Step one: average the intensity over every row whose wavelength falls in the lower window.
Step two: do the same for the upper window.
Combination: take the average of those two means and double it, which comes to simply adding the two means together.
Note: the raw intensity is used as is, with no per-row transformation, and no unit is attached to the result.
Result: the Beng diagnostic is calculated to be 50.0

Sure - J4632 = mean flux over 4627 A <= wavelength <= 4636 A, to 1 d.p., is 26.7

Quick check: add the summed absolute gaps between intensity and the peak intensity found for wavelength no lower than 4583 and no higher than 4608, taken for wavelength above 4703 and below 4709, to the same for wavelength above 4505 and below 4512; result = 12.2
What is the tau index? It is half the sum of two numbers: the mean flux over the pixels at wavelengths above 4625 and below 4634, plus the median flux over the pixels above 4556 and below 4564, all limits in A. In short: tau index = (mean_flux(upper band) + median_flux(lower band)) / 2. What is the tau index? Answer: 26.1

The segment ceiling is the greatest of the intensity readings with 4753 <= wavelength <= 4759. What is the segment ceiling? 24.3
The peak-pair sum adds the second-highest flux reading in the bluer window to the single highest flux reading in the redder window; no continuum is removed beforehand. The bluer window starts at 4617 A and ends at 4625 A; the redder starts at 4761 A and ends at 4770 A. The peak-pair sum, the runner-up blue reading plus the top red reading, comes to 52.4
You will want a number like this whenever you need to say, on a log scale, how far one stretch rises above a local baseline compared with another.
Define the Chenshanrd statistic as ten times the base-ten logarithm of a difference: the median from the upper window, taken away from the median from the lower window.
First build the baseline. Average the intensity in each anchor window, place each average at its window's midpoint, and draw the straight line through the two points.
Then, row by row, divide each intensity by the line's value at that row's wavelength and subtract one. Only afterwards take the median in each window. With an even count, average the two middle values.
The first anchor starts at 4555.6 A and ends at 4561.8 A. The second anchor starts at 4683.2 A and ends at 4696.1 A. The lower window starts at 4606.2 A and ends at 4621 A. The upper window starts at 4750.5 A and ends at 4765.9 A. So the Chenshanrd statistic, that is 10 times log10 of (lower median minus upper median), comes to -16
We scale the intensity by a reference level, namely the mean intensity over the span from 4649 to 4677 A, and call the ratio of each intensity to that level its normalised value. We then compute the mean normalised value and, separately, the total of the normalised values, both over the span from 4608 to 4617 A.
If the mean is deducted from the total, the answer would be 3.17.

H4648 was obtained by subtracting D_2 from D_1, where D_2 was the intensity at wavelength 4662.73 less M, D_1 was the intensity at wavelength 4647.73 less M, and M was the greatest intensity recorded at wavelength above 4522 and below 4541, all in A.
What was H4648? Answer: -3.2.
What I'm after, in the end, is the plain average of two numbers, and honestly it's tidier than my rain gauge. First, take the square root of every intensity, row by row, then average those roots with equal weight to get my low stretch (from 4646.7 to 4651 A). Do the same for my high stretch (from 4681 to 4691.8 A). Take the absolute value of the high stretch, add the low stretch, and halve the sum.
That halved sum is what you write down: 4.90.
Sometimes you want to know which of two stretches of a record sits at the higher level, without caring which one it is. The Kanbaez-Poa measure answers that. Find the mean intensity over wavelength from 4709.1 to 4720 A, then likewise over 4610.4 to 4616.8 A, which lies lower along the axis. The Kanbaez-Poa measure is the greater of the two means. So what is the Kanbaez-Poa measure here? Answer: 25.7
